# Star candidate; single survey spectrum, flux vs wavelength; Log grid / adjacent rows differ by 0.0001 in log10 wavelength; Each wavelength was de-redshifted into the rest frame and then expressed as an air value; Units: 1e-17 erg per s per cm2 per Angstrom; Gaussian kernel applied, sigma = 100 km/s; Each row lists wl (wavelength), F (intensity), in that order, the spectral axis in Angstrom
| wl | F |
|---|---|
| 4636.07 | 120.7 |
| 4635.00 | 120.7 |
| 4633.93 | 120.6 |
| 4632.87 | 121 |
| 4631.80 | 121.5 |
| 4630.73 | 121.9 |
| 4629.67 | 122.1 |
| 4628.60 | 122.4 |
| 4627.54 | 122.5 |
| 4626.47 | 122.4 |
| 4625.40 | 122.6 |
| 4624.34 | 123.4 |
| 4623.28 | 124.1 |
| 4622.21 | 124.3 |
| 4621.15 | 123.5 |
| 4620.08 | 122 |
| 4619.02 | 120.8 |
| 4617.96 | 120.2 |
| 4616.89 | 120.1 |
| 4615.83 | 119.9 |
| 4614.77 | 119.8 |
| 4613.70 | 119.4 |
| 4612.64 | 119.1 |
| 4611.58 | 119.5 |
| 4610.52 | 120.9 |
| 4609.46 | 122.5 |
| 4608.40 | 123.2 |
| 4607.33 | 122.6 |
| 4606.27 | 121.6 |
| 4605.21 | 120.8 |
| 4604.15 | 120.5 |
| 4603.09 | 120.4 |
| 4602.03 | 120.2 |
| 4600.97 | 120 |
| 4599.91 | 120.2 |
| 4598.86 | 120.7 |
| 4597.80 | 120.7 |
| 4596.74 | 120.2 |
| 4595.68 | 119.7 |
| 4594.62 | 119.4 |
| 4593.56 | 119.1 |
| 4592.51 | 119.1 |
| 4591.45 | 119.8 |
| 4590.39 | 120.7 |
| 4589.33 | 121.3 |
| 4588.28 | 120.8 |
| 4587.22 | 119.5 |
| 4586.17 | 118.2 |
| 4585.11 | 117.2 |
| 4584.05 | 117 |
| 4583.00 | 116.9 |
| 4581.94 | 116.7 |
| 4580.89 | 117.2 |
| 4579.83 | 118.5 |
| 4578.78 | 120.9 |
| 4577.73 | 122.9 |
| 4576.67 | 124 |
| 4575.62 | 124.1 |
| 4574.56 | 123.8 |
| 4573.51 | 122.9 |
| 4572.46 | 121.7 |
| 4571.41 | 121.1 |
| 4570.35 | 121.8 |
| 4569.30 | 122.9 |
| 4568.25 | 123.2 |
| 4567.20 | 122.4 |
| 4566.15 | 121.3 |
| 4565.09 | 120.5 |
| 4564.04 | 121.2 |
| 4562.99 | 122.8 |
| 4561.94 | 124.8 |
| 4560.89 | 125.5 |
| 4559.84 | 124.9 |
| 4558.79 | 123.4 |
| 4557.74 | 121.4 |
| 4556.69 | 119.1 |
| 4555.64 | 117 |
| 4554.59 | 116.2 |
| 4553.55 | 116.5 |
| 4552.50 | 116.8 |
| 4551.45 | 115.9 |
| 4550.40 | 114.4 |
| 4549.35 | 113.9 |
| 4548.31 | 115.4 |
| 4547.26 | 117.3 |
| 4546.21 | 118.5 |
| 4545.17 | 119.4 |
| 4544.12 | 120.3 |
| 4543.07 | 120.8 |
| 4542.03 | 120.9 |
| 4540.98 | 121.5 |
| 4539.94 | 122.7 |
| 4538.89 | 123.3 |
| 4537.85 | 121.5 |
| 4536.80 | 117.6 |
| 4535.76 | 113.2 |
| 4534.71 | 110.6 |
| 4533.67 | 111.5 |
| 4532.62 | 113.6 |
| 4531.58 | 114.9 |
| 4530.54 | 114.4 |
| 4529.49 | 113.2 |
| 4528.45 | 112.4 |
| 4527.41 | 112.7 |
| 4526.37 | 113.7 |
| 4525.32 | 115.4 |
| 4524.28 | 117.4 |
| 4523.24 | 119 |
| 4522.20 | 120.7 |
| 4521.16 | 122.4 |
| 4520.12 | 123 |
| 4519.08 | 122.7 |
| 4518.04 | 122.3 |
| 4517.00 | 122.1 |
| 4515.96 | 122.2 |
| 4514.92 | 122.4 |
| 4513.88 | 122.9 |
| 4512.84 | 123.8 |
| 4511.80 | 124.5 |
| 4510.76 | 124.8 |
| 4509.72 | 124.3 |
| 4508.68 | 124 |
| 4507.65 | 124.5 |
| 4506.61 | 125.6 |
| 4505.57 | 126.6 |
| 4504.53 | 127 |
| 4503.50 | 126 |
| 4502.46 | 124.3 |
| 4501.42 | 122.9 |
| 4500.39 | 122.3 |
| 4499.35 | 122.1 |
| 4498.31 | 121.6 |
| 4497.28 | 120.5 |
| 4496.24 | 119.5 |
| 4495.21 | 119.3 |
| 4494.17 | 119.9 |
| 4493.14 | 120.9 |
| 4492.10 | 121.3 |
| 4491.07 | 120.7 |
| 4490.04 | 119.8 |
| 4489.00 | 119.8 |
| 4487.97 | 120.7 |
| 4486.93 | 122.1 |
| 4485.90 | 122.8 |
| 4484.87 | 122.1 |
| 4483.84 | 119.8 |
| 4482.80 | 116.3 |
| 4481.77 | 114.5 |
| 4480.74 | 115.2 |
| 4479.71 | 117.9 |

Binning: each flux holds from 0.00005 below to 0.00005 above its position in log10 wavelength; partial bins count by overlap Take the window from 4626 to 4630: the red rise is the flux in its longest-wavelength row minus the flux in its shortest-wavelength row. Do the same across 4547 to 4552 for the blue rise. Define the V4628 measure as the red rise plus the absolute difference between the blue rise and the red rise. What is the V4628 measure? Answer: 1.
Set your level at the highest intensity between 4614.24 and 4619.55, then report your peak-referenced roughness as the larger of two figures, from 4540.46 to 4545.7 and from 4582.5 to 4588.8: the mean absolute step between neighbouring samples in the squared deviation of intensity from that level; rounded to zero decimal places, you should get 3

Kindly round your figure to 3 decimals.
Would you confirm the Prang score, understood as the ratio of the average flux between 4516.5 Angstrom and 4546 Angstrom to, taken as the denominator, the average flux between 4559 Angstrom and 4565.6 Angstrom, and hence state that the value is 0.957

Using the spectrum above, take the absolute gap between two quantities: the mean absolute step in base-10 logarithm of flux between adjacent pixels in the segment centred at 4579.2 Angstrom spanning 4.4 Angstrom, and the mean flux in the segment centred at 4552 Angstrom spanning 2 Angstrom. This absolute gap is 116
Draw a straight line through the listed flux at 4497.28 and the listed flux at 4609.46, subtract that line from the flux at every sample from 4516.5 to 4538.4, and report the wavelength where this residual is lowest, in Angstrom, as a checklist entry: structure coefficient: 4534.71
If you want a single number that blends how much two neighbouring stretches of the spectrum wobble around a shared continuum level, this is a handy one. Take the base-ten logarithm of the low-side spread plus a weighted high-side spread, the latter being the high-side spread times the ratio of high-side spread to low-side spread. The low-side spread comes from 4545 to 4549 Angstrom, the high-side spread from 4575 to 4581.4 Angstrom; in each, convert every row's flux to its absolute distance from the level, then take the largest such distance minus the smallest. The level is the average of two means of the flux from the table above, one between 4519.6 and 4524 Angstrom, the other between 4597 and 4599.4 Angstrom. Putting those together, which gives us 0.87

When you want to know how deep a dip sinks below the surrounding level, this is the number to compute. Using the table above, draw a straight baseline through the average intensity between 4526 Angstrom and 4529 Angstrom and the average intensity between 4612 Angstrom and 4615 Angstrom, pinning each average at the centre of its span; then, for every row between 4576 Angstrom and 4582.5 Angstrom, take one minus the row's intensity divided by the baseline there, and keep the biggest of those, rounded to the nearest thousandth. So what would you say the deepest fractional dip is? 0.003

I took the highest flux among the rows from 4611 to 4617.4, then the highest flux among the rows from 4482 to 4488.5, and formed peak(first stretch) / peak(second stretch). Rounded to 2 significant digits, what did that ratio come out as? 0.98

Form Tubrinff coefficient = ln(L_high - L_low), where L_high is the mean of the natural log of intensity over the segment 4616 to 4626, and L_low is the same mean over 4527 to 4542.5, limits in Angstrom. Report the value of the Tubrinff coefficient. -3.0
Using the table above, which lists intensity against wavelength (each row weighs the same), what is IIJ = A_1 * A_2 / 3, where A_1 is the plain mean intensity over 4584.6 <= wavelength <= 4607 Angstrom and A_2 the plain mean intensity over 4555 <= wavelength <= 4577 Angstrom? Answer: 4895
